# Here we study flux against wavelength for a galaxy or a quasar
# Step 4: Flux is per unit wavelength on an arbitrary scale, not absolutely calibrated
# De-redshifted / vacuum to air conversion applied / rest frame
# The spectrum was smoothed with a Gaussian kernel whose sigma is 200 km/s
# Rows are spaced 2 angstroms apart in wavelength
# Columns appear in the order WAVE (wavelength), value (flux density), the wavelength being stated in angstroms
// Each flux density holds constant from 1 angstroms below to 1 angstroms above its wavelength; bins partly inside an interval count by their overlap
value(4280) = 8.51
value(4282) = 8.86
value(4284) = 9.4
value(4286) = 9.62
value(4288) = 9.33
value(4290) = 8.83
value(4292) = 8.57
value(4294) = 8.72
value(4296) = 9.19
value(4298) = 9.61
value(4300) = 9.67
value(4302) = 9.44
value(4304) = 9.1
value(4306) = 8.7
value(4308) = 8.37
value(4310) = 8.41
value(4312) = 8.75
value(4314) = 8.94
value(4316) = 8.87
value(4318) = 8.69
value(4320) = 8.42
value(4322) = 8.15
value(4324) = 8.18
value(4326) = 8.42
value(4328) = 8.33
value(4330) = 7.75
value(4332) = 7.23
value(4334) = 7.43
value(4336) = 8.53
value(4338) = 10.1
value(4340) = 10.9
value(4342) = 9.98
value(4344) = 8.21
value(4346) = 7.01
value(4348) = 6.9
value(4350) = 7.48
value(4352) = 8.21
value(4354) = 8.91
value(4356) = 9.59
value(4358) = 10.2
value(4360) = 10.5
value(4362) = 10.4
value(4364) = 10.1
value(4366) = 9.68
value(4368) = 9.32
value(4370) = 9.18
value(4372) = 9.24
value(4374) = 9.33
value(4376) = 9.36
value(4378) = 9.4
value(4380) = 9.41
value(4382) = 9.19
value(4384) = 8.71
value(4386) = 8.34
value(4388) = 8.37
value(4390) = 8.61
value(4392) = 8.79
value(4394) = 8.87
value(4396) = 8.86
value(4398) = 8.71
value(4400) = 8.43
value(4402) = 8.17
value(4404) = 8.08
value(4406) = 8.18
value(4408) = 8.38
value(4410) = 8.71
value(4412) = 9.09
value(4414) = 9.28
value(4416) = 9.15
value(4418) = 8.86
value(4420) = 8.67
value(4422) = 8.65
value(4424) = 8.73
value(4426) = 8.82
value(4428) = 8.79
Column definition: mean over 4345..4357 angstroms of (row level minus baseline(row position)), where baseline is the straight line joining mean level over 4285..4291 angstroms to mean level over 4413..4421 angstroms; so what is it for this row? -1.1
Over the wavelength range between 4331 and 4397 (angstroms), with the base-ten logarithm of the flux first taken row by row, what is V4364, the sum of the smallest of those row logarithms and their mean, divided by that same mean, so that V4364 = 1.88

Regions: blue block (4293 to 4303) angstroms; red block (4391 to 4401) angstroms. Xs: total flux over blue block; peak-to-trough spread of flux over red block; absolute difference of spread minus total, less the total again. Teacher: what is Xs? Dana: -0.4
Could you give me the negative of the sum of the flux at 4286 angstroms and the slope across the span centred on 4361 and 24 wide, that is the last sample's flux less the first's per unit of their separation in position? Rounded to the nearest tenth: -9.7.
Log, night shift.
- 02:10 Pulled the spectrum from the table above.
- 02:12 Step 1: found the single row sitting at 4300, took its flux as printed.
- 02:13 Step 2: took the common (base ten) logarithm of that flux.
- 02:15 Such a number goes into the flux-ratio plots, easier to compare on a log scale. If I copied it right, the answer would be 0.99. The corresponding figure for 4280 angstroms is 0.93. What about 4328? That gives 0.92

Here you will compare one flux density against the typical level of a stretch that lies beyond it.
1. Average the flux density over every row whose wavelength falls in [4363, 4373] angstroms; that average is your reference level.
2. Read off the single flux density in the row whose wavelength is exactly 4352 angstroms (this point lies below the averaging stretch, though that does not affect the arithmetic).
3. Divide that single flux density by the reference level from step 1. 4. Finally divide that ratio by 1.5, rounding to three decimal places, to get 0.576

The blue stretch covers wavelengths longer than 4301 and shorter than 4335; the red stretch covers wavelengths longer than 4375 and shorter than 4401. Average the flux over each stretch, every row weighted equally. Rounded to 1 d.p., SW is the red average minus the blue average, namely 0.4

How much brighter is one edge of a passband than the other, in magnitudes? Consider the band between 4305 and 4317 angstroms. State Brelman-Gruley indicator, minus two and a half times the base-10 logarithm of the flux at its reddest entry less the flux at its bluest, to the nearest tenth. 1.9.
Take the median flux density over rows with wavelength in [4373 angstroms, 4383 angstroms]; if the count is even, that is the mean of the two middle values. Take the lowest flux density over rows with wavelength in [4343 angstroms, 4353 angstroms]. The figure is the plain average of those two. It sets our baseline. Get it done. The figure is 8.1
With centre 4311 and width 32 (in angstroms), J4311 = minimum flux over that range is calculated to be 8.15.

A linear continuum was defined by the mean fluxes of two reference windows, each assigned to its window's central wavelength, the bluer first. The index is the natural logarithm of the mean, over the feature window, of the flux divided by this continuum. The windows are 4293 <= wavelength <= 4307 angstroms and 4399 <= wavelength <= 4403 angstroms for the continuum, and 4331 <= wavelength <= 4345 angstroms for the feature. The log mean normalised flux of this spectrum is 0.01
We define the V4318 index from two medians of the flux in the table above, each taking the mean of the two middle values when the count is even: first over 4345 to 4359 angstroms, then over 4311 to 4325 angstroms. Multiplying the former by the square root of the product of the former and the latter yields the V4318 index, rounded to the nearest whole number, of 69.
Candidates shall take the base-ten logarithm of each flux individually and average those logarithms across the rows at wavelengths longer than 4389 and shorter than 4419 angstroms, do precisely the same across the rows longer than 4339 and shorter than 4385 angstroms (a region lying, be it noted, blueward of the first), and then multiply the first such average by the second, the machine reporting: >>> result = 0.901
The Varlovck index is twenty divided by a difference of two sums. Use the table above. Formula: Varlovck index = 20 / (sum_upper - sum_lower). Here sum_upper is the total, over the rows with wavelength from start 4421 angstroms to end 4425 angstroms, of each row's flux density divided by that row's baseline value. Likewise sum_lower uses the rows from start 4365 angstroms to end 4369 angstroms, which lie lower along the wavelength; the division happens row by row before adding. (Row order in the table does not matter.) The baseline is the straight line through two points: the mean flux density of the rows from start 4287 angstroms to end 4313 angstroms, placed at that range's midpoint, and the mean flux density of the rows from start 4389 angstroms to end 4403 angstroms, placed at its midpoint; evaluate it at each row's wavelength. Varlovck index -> -144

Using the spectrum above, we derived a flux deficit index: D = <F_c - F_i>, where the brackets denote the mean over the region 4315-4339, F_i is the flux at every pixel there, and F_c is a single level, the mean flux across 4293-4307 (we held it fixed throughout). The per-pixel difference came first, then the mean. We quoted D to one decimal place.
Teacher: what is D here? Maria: 0.9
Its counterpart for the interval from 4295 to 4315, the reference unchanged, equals 0.2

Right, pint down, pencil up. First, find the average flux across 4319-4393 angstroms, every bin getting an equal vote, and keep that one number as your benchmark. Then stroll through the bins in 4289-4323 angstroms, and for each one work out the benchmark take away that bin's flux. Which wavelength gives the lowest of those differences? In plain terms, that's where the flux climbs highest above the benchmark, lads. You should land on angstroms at 4300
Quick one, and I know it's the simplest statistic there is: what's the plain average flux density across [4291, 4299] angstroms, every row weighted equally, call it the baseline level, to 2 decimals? 9.02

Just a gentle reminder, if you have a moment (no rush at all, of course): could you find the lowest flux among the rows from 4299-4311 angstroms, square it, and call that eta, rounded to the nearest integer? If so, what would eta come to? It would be 70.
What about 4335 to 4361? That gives 48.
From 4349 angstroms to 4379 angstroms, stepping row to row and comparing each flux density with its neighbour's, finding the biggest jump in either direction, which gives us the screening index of 0.73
